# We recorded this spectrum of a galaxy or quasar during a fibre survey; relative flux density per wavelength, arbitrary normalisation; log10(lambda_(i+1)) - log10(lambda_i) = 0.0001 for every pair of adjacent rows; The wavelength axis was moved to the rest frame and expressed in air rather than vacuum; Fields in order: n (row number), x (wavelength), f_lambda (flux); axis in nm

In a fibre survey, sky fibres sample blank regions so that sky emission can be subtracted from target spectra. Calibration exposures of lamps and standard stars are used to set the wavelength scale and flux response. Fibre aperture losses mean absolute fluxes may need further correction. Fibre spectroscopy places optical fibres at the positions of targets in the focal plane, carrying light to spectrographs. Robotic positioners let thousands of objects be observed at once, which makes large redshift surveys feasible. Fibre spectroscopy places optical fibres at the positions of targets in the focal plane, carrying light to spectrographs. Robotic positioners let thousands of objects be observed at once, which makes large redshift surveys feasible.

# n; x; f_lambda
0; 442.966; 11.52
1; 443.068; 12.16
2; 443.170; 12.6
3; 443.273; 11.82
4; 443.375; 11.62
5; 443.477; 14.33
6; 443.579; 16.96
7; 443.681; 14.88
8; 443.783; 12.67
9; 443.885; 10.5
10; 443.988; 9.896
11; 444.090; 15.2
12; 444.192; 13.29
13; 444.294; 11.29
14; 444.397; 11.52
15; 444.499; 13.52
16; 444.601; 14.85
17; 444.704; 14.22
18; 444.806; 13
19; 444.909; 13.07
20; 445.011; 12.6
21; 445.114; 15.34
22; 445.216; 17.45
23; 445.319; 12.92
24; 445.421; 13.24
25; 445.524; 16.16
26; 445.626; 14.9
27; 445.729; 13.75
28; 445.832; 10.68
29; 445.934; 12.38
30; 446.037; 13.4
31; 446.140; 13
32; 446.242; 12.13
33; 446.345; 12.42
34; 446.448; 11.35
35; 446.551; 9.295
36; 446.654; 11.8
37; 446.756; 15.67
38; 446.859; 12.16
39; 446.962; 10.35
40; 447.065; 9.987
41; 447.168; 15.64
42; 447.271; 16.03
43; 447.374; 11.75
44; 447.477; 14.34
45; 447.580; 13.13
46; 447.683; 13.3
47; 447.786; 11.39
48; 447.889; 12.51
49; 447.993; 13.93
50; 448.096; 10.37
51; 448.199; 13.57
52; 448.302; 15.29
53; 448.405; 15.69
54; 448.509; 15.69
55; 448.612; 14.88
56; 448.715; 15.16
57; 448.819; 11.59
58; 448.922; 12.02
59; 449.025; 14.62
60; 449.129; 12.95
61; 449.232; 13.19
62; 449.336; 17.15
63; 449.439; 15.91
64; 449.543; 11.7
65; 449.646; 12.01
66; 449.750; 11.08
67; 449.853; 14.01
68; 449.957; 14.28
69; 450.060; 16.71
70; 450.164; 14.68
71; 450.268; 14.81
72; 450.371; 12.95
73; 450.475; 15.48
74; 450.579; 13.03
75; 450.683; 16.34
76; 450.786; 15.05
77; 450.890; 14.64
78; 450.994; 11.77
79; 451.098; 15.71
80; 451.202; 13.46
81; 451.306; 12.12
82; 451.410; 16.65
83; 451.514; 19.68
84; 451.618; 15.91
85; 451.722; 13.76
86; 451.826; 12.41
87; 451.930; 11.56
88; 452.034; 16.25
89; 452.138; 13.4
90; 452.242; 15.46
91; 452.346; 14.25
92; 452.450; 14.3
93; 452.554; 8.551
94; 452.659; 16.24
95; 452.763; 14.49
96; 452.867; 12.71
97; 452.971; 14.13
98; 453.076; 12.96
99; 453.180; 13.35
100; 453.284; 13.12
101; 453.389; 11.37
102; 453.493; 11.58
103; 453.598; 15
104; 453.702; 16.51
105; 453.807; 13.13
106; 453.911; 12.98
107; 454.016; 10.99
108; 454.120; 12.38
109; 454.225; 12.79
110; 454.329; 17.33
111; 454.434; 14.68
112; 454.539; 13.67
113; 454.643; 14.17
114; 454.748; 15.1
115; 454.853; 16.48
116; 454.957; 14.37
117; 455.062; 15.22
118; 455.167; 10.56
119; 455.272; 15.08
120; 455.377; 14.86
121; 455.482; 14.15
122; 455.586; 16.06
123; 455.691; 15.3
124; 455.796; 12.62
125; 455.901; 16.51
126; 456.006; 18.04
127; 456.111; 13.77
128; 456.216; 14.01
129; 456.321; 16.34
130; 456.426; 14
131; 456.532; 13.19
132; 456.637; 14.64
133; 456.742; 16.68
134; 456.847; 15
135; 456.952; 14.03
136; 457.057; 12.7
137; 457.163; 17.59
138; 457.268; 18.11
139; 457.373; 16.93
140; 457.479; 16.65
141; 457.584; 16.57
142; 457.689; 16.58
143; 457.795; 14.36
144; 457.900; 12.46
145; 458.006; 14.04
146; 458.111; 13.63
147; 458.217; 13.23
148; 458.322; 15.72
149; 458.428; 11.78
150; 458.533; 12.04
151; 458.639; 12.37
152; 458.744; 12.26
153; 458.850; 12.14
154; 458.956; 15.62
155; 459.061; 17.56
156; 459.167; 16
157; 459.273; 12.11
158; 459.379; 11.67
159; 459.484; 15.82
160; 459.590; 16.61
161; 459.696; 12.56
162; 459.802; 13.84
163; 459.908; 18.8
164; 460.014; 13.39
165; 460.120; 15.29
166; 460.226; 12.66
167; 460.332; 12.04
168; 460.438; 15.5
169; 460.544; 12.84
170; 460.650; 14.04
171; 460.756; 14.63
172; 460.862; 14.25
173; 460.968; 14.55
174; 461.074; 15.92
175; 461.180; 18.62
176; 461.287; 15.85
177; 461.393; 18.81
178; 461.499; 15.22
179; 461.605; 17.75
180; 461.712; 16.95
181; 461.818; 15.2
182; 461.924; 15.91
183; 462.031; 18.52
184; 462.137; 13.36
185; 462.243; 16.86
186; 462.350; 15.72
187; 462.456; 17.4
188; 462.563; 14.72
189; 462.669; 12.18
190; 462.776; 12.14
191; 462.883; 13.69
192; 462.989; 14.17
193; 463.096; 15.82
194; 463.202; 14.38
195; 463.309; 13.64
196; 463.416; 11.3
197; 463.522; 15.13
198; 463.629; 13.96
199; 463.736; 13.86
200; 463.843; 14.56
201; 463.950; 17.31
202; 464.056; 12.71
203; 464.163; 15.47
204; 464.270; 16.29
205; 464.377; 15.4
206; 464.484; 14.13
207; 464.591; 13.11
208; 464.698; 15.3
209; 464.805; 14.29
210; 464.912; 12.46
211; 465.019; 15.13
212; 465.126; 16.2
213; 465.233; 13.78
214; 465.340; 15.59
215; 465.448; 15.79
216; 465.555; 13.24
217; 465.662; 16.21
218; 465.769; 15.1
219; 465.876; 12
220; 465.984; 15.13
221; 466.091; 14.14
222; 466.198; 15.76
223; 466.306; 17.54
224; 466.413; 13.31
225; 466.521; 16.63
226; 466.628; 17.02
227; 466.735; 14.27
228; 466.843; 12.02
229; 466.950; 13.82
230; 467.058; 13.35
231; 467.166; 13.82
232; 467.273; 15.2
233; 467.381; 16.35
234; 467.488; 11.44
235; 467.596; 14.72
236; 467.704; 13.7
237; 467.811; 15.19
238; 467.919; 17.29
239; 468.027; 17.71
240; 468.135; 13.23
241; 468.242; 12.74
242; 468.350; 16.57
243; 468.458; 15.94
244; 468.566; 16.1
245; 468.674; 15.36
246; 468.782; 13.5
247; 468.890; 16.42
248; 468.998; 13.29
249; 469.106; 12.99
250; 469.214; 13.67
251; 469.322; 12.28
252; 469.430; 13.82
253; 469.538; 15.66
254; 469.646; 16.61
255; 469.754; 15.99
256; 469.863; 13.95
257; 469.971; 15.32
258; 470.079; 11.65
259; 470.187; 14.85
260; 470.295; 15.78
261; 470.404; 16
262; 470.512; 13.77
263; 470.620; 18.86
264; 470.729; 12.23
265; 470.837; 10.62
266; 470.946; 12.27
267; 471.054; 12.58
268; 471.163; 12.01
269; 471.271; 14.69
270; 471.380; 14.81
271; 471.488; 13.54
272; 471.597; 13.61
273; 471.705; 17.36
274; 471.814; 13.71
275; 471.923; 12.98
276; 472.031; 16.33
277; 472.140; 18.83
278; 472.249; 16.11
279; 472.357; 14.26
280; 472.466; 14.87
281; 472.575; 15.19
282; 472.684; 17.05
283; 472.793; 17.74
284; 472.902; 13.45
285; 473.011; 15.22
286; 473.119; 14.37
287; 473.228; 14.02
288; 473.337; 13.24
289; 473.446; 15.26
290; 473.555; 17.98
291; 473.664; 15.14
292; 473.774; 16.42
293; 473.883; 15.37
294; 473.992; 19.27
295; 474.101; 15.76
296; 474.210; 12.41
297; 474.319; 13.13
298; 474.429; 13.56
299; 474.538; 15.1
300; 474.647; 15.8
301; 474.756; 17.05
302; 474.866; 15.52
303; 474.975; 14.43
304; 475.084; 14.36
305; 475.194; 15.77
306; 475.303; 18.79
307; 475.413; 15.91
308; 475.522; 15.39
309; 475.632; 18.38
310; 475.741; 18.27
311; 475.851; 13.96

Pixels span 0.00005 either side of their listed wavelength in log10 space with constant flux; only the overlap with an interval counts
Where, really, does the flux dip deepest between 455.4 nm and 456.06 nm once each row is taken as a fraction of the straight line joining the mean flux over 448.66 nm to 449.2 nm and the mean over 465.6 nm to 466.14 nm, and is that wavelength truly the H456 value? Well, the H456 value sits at 455.796 nm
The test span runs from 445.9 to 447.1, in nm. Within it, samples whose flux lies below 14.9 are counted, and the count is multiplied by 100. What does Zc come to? 1100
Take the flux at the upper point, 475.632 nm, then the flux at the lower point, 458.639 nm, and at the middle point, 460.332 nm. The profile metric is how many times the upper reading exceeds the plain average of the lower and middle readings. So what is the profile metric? 1.51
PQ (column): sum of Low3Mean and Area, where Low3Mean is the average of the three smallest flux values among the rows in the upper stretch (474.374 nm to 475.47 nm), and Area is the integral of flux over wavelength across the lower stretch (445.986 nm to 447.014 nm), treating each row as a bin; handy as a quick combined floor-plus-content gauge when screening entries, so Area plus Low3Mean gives 26.6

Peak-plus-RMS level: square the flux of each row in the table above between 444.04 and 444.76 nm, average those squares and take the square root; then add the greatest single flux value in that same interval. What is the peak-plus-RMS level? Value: 28.7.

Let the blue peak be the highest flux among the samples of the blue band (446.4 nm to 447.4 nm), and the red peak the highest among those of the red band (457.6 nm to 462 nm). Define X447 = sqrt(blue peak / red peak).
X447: 0.92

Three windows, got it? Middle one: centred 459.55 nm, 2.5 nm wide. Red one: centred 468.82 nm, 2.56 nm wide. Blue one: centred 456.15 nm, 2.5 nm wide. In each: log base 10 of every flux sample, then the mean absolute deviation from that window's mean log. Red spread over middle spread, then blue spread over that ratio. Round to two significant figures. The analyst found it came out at 0.052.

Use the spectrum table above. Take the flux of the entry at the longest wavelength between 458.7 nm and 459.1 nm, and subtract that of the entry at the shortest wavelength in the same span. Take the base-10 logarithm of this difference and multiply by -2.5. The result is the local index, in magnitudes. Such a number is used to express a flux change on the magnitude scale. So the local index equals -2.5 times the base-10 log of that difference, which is -1.8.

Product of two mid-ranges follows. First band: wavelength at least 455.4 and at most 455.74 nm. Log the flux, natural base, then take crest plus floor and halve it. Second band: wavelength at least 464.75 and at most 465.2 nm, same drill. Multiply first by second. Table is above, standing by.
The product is 7.20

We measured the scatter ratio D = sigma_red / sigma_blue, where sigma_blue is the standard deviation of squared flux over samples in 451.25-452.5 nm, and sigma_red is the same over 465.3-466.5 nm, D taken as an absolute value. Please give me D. 0.66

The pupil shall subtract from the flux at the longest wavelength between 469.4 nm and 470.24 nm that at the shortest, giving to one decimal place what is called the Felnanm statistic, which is 1.0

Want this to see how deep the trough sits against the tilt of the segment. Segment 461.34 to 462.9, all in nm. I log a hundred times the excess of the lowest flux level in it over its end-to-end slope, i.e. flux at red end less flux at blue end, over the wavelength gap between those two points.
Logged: 1558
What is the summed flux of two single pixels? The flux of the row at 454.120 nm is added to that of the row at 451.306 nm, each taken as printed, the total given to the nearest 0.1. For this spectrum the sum 24.5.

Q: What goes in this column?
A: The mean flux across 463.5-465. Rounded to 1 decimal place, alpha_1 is 14.6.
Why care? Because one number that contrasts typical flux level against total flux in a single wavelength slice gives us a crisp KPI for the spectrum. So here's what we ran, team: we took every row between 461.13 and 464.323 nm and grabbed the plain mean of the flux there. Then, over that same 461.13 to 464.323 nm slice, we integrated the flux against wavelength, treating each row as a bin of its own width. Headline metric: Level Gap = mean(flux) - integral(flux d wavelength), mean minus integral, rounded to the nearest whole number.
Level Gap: -33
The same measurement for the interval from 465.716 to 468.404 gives -25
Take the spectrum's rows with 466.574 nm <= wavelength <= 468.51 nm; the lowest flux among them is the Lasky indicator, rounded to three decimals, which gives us 11.440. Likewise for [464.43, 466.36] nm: 12.000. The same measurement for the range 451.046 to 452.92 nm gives 8.551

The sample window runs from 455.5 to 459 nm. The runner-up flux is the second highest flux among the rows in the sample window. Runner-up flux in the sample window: 18.04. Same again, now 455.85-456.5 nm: 16.51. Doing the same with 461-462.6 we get 18.62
